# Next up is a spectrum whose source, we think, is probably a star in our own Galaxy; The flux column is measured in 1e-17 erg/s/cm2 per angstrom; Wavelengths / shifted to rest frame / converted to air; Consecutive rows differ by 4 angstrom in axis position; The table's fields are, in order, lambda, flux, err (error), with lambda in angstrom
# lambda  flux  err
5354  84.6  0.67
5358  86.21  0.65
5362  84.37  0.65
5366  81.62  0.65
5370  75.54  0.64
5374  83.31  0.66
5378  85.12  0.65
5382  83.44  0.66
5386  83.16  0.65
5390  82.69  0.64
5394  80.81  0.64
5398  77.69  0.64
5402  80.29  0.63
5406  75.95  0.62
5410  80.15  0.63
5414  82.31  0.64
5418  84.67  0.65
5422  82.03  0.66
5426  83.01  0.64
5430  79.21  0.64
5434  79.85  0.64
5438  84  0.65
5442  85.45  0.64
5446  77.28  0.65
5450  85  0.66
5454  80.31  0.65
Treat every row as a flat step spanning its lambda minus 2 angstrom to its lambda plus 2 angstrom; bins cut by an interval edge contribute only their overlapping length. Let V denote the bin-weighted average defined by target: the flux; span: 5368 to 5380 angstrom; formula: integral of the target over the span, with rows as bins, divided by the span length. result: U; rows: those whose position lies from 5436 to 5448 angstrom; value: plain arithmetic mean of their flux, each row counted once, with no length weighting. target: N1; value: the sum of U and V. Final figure 164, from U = 82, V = 81.3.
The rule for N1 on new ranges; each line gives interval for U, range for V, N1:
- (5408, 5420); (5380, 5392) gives 165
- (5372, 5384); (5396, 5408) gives 162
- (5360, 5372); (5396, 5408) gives 158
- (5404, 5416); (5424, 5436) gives 160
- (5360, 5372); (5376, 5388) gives 164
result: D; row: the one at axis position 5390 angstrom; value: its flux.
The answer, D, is 82.69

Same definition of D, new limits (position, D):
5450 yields 85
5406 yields 75.95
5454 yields 80.31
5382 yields 83.44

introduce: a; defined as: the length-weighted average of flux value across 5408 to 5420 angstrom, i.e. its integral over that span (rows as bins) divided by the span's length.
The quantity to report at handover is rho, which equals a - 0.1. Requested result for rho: 82.3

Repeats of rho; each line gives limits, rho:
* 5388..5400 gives 80.3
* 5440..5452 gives 82.5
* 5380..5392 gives 83.0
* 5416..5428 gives 83.1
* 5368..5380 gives 81.2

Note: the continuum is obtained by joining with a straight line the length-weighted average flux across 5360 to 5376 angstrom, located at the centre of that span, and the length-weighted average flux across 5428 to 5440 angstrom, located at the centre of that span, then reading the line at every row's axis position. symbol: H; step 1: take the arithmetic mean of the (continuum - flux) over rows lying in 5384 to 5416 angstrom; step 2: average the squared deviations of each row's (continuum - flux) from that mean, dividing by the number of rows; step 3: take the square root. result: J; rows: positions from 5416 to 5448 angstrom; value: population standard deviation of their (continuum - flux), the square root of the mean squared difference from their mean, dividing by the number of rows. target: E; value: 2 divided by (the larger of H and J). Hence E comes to 0.74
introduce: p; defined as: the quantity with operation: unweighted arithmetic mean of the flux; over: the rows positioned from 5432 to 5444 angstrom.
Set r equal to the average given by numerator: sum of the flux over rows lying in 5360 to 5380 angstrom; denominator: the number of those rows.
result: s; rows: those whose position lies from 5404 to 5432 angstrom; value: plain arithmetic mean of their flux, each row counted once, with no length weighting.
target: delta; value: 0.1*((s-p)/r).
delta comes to -0.0025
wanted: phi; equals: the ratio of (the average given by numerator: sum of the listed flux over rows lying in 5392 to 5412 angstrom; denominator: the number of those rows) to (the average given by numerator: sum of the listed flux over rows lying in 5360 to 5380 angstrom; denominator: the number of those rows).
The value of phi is 0.96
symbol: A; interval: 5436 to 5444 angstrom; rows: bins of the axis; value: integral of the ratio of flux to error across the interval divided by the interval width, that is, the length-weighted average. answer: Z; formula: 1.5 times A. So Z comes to 197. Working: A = 131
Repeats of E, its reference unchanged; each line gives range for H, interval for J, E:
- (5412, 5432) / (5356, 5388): 0.66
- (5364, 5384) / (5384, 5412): 0.60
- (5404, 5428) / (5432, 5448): 0.62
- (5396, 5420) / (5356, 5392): 0.70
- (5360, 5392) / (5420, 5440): 0.72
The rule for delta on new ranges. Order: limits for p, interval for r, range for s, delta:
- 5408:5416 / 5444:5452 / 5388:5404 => -0.0011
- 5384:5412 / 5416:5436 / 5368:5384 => 0.0021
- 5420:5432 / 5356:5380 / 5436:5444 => 0.0040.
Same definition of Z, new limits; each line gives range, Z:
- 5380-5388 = 191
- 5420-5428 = 190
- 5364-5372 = 183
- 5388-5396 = 192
